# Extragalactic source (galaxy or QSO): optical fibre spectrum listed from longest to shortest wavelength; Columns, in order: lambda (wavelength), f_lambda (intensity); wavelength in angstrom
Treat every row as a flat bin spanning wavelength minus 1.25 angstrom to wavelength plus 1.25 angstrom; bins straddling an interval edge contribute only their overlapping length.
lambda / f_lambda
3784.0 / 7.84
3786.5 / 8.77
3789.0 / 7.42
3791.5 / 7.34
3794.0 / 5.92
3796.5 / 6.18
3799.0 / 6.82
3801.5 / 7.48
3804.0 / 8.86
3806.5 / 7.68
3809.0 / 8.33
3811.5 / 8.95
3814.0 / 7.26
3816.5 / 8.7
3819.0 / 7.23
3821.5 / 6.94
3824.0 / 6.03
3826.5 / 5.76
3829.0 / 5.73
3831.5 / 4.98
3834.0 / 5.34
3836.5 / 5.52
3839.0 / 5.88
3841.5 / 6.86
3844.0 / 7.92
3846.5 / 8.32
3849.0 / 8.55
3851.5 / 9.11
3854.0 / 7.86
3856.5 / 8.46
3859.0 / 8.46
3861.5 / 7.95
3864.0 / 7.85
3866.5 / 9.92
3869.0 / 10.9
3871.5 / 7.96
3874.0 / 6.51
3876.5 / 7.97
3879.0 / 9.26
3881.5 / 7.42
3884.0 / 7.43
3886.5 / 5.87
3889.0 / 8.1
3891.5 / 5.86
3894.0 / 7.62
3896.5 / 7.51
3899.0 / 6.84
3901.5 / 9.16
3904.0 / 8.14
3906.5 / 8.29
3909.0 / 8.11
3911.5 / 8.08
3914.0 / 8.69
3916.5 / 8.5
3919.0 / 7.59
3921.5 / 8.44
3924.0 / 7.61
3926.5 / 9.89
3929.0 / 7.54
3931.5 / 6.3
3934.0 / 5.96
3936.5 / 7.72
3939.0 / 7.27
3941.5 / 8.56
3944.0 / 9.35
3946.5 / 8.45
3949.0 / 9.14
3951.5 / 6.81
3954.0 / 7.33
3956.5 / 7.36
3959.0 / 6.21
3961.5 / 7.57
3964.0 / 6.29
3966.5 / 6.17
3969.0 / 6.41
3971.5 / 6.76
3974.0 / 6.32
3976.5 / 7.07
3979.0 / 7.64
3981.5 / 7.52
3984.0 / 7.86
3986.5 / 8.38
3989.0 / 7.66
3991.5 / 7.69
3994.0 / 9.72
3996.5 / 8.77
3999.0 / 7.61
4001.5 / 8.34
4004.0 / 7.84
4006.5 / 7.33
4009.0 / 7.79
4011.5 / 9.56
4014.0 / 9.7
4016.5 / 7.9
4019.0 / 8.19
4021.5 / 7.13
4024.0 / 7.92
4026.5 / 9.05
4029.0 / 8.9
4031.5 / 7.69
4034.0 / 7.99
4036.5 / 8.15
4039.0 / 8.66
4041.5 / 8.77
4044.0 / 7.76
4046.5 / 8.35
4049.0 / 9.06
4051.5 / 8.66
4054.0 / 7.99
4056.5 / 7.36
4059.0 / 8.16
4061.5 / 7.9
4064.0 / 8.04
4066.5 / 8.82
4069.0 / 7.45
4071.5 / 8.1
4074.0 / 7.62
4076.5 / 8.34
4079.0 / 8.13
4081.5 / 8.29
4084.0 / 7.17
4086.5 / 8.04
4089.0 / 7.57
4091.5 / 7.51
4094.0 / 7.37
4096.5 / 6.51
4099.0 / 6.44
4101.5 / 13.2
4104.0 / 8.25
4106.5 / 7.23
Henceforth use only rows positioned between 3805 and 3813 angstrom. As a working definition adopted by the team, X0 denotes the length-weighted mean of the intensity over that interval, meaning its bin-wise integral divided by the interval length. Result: 8.3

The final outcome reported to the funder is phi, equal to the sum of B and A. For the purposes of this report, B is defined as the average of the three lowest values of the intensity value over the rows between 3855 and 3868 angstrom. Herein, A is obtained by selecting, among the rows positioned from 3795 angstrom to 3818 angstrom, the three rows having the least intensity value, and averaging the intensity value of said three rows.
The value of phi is 14.8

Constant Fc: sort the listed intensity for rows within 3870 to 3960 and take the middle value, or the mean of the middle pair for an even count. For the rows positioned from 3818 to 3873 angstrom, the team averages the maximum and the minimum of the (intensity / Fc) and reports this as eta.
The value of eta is 1.04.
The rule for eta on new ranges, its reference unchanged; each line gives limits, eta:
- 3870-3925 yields 0.99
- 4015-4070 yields 1.06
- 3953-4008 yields 1.04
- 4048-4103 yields 1.28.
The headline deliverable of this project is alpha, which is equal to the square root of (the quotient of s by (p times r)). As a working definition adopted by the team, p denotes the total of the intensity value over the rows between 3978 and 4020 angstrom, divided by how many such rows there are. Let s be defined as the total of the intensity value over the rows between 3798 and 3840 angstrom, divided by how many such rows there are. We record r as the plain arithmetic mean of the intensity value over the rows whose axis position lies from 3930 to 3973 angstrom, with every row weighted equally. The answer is 0.340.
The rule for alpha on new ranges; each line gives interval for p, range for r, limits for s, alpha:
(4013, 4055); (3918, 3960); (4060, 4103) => 0.353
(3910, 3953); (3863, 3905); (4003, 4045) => 0.362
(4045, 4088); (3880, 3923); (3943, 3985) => 0.342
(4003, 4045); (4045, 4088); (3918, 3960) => 0.340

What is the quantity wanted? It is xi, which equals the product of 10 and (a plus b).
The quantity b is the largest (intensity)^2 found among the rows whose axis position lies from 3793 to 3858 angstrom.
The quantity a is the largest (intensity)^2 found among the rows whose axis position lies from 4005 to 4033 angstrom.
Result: 1771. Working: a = 94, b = 83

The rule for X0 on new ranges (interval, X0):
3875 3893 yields 7.4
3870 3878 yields 7.6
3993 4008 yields 8.2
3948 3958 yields 7.6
